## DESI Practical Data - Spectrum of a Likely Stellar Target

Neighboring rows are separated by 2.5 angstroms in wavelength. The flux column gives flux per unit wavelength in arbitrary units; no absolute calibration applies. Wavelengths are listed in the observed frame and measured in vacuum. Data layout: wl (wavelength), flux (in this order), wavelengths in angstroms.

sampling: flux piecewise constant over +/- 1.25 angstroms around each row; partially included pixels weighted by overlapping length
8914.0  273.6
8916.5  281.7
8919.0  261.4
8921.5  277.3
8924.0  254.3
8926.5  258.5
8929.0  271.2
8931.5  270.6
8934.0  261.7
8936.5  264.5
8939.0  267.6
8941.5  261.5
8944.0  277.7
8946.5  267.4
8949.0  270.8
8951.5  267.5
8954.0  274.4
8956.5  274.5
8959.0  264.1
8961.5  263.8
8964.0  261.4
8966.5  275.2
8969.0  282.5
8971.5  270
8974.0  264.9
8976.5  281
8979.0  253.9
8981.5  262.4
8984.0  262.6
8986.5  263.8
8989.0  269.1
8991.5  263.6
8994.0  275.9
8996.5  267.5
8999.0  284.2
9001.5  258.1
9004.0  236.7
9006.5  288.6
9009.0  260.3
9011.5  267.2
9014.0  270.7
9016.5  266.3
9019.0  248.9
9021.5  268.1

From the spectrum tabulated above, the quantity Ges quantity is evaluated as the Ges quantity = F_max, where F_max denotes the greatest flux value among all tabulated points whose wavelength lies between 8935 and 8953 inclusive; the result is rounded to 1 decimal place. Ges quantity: 277.7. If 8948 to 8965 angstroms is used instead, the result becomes 274.5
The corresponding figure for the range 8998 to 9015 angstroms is 288.6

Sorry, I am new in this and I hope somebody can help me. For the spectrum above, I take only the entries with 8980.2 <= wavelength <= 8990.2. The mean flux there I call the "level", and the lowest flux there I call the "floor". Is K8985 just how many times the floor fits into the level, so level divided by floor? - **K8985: 1.01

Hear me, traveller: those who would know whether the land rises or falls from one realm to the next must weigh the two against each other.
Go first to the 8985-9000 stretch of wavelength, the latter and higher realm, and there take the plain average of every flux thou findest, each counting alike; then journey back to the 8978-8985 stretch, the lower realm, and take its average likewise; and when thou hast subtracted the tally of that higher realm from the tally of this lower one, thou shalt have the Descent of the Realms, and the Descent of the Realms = -11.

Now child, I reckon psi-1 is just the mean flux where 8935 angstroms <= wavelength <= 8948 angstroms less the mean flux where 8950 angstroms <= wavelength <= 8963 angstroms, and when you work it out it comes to -1.1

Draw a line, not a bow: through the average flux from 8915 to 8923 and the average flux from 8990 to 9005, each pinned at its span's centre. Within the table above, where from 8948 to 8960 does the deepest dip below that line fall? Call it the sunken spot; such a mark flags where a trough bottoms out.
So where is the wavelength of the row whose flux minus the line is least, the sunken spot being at 8959.0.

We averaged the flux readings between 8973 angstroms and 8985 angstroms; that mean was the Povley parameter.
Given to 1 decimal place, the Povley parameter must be 265.0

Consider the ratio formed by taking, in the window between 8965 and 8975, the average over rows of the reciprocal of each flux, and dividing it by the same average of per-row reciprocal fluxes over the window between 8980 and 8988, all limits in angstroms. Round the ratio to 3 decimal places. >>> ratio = 0.963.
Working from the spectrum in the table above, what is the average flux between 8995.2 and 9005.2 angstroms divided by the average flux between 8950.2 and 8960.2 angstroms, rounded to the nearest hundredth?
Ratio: 0.97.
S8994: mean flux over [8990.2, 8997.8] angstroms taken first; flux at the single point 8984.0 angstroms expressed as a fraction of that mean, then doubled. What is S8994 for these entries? 1.95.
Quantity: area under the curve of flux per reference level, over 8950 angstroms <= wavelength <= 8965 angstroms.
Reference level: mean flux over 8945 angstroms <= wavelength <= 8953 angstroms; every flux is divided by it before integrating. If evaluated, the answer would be 14.9 angstroms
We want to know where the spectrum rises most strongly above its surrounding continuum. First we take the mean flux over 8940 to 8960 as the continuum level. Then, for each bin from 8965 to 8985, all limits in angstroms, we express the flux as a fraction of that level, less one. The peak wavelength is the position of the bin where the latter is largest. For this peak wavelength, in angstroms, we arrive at 8969.0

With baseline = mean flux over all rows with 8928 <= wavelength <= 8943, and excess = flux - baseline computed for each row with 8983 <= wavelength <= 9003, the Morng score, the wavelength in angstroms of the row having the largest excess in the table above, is 8999.0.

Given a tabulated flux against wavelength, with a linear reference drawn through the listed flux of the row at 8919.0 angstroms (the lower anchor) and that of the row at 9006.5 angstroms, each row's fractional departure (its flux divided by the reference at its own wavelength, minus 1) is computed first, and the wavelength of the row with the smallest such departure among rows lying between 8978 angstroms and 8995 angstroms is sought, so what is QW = 8979.0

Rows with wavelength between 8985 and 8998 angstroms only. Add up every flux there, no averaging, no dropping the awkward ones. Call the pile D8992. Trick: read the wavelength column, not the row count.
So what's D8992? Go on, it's 1340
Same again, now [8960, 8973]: 1353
